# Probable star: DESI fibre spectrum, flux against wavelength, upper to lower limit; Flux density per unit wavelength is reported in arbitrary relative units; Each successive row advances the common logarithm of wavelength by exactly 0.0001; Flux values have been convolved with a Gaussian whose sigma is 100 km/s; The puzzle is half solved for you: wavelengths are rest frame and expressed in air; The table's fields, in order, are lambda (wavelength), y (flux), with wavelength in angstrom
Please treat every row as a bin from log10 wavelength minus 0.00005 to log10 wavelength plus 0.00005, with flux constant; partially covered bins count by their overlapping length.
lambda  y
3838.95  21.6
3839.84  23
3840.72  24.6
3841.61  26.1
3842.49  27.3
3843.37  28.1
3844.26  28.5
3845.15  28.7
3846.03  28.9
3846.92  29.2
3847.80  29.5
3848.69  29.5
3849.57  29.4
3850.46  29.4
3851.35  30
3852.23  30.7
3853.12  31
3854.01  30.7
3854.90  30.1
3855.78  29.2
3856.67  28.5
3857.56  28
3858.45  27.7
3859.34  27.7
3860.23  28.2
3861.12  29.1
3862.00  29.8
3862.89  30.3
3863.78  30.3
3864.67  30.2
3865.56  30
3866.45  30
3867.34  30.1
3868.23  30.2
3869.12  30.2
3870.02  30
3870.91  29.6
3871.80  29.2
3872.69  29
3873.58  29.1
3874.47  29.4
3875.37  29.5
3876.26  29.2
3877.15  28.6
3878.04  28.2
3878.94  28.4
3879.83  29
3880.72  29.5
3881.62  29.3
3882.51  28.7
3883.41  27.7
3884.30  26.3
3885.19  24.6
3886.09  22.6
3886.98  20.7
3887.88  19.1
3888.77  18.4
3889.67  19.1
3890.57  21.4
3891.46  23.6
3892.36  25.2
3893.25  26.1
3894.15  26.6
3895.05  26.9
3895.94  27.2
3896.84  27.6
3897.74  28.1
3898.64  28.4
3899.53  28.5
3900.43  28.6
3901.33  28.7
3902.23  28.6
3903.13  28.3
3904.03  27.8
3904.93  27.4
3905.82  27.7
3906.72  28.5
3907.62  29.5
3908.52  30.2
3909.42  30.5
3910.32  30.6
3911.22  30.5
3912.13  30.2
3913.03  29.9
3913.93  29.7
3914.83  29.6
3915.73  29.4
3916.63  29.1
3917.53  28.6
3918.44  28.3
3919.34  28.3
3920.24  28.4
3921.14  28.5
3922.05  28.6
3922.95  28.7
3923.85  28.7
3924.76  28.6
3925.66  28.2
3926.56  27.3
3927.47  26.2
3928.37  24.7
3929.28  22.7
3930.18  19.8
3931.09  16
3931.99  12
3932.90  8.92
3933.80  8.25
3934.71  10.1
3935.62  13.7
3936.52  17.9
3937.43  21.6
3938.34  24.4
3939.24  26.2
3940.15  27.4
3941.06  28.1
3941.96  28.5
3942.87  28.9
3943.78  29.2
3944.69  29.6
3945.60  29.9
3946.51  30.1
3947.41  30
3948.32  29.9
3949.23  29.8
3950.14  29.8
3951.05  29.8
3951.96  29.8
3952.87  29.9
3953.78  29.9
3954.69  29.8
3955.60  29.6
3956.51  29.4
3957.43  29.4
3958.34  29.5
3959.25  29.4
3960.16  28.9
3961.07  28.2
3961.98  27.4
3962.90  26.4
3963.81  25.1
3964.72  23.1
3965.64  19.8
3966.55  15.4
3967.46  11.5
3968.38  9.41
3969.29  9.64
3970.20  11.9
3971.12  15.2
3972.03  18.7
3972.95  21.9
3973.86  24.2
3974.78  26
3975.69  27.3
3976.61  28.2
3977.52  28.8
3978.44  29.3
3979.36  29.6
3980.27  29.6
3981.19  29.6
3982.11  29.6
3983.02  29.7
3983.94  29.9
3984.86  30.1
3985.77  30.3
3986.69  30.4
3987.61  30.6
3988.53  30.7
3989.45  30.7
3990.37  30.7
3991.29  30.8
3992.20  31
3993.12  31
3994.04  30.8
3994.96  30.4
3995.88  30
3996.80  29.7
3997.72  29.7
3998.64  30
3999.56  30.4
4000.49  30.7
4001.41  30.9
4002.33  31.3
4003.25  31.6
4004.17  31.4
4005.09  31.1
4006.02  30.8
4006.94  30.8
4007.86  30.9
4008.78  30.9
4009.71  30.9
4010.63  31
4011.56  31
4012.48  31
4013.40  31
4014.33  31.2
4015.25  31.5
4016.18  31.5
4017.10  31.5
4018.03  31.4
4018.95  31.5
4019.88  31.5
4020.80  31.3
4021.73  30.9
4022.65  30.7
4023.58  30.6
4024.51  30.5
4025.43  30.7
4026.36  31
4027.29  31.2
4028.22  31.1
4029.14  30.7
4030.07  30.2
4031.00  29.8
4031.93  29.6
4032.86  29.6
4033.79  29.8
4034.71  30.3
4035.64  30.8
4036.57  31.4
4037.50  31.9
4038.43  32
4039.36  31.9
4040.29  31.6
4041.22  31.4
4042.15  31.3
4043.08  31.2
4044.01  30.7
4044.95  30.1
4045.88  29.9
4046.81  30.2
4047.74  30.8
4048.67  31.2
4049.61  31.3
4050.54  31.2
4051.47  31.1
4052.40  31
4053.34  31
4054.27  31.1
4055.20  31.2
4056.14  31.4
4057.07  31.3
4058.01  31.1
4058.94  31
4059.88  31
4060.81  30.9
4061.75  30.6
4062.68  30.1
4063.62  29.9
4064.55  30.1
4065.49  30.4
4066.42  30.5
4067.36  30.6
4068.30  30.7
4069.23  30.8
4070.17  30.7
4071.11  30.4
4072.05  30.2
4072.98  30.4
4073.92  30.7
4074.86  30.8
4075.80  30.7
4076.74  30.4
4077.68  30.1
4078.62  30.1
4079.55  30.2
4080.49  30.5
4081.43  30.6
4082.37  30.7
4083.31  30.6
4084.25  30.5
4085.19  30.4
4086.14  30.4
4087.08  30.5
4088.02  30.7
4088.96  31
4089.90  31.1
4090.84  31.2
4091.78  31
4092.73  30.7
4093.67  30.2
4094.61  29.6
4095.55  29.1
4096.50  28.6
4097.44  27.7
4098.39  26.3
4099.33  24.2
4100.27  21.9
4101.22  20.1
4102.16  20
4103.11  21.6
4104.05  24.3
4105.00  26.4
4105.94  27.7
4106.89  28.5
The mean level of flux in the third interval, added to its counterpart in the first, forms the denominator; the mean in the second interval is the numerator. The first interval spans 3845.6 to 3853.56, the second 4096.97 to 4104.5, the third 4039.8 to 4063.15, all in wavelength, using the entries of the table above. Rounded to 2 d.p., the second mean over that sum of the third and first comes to 0.38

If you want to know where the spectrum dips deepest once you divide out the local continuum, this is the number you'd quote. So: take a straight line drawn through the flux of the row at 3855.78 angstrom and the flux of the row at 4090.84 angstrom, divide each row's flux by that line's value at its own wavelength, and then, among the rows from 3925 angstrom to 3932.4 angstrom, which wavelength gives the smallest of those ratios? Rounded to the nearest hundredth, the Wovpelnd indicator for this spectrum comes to 3931.99 angstrom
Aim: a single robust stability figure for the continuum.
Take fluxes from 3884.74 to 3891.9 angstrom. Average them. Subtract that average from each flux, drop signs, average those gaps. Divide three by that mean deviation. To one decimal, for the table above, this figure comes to 1.6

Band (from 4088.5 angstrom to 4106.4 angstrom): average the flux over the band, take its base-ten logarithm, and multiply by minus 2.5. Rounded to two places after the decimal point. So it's -3.58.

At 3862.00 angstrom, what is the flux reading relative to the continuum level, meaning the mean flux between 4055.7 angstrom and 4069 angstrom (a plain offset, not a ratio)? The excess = -0.9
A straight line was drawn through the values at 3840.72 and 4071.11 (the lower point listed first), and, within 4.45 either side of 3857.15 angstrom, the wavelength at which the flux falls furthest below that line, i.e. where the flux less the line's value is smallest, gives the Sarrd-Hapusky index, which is 3859.34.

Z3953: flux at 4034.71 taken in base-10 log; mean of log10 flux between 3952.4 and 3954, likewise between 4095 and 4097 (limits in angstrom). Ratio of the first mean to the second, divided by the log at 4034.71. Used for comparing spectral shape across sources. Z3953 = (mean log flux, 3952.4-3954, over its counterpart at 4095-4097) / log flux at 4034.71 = 0.682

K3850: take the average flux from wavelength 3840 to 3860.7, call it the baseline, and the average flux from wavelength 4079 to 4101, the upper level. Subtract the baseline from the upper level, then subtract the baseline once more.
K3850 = -28.0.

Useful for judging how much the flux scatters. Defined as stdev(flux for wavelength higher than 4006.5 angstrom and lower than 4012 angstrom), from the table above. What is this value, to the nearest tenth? 0.1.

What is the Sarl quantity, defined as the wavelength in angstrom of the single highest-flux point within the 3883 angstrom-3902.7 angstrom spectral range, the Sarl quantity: 3901.33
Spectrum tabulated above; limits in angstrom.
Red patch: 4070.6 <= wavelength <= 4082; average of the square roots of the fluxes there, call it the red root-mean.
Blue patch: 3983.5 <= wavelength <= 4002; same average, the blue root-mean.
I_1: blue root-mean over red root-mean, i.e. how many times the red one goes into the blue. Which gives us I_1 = 1.000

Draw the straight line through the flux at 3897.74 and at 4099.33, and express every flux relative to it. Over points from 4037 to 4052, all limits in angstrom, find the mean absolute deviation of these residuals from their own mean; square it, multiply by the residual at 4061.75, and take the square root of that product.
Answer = 1.11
